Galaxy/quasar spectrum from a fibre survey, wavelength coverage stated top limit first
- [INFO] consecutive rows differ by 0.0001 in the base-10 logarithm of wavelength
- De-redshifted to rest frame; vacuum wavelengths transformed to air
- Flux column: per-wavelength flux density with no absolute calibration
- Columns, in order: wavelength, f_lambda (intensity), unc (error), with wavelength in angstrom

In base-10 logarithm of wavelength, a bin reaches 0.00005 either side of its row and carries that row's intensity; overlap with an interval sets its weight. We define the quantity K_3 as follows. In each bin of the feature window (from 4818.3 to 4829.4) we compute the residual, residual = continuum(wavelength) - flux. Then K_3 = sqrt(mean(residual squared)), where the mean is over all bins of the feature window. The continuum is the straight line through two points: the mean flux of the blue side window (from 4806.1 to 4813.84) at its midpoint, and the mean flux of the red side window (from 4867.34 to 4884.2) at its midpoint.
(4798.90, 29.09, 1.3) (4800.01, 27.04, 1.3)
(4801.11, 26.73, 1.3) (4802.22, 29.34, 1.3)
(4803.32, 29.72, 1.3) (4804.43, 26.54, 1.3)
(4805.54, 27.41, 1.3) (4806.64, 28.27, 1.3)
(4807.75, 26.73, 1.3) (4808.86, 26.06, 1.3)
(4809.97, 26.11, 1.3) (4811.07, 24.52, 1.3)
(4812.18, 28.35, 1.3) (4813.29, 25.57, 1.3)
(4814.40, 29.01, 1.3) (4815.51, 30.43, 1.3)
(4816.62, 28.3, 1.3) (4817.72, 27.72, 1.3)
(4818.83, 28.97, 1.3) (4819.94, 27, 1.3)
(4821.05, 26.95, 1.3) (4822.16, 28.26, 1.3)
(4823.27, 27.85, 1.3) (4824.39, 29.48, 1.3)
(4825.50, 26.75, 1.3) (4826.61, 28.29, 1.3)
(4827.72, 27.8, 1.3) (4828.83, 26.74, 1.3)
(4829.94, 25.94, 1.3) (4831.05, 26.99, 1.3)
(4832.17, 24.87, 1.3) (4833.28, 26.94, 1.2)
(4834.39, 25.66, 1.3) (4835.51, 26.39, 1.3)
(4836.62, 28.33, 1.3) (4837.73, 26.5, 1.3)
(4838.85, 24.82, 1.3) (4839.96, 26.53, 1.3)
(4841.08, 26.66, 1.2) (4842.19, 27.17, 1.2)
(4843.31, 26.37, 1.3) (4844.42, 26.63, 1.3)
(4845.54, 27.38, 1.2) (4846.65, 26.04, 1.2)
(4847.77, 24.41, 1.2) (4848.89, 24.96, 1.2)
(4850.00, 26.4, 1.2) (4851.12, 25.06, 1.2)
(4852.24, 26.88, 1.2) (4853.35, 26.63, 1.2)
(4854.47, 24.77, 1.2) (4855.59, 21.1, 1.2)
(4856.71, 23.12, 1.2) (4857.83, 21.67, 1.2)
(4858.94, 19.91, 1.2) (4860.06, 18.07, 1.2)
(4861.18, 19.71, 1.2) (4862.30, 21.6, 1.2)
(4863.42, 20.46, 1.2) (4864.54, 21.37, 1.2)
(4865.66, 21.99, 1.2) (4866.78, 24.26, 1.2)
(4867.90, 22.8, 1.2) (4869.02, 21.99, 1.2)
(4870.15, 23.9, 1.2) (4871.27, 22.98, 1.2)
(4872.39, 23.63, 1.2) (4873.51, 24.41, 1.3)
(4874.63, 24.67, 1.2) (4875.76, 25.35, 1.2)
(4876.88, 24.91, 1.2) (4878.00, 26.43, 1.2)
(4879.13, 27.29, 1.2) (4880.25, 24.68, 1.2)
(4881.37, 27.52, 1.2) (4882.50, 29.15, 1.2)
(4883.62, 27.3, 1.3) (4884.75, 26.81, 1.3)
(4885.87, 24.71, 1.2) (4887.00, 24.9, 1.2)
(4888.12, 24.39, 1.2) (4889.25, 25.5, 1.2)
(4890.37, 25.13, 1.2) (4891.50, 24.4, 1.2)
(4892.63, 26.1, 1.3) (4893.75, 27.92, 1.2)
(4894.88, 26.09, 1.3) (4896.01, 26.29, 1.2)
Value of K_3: 1.8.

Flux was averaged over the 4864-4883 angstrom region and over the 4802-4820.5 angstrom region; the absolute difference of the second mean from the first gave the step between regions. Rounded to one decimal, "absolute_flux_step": 3.1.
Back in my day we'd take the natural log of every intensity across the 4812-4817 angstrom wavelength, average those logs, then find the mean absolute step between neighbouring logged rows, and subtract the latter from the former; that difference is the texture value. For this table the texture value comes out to 3.25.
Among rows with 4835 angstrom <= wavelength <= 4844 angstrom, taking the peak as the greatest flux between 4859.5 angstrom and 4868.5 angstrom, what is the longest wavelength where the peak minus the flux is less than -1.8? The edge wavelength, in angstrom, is 4843.31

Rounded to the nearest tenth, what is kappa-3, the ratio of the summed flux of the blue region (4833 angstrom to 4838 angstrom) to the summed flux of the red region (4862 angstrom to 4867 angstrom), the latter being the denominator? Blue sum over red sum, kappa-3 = 1.2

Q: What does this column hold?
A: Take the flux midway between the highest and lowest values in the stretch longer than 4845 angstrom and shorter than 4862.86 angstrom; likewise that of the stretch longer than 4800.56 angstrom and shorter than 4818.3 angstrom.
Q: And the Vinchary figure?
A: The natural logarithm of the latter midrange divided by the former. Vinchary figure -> 0.19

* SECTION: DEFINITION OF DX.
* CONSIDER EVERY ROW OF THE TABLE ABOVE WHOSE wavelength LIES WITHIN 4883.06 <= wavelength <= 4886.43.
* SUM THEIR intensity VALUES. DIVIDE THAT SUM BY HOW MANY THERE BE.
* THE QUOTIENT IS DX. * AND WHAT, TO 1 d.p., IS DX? 26.3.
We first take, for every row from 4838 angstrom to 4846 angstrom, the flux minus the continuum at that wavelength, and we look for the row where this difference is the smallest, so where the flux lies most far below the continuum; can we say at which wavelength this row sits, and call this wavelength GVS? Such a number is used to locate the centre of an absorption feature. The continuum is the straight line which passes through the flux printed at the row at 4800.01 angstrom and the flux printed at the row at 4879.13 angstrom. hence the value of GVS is 4838.85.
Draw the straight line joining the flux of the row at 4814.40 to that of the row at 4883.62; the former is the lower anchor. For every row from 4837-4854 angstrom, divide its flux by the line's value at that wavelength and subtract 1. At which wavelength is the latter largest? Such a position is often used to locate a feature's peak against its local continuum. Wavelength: 4845.54 angstrom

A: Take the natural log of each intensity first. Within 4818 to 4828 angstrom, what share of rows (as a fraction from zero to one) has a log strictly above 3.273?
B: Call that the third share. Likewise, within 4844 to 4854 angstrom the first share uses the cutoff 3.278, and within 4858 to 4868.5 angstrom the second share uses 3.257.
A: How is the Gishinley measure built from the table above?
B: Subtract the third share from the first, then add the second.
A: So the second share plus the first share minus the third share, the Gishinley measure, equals -0.6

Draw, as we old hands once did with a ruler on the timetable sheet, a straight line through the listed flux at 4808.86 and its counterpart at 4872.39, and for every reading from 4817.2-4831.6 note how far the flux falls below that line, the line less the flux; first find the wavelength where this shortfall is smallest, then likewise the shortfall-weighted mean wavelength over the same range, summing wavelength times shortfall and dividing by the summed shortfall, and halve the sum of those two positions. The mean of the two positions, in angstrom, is 4824.2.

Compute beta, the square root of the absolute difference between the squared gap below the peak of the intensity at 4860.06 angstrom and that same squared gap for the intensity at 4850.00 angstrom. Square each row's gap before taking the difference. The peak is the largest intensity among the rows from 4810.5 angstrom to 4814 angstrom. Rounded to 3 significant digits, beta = 10.1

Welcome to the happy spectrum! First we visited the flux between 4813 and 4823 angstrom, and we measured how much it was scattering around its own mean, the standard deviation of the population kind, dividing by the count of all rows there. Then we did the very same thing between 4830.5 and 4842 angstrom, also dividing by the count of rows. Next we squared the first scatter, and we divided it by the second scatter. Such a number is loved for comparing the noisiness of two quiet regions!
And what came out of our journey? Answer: 1.8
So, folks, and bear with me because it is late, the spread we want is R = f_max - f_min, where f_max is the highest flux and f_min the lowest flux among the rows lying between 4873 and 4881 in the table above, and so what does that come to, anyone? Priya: 2.9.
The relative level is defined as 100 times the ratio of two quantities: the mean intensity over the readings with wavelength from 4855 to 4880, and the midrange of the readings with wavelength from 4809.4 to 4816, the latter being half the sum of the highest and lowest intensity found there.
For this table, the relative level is 83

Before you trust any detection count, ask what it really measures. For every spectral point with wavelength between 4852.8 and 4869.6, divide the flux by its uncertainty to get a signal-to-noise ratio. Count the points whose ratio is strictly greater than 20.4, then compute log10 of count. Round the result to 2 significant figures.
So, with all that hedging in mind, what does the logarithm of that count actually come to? 0.30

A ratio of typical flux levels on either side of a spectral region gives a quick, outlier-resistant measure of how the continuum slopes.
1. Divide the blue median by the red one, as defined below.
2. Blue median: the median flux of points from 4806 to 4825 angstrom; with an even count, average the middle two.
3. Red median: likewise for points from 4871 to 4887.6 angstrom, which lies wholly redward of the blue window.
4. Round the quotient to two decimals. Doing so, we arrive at 1.12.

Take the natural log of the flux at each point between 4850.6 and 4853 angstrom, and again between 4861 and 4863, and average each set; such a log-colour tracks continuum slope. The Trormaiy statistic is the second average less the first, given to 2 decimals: -0.23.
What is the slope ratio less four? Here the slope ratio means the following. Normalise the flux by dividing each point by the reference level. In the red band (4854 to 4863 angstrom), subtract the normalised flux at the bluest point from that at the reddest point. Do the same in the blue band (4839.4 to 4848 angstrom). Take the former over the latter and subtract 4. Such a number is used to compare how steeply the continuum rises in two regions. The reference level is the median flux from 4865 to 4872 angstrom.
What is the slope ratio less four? -2.5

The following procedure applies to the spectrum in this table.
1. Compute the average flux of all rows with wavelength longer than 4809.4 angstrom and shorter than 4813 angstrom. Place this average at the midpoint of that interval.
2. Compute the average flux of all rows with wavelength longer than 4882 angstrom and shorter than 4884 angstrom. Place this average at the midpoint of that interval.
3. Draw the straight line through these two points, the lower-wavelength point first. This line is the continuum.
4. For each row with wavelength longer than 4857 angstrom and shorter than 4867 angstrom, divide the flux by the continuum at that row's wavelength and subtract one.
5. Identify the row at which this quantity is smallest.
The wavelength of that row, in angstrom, 4860.06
